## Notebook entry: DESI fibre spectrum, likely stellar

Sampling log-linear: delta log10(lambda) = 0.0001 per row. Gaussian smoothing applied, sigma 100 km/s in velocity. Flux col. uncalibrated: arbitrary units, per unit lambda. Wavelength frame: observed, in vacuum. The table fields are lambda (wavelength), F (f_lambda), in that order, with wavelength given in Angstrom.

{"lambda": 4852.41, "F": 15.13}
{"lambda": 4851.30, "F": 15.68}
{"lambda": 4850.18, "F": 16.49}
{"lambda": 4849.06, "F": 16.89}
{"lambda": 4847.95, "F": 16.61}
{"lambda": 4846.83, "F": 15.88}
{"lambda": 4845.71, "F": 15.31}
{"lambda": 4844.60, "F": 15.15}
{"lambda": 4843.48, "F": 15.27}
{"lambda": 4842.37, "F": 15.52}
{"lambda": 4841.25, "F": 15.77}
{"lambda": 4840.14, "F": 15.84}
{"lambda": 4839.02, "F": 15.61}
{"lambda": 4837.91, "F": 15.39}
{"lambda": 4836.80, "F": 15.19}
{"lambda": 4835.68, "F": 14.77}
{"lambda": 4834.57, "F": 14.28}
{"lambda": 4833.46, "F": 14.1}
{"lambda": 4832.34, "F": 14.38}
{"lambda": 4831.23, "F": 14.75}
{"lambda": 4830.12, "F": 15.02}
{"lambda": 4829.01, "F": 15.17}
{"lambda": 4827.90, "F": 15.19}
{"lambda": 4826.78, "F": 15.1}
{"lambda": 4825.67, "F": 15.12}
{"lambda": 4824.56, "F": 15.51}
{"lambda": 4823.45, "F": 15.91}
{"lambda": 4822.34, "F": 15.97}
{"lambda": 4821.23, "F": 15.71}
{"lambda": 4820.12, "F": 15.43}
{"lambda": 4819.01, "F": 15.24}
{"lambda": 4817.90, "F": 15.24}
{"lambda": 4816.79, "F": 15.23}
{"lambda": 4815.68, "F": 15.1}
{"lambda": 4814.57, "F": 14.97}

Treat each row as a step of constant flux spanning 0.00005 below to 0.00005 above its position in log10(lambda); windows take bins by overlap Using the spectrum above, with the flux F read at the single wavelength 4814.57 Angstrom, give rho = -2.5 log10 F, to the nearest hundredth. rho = -2.94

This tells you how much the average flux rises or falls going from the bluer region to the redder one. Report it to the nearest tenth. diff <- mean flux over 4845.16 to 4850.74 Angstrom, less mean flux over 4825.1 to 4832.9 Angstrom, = 1.3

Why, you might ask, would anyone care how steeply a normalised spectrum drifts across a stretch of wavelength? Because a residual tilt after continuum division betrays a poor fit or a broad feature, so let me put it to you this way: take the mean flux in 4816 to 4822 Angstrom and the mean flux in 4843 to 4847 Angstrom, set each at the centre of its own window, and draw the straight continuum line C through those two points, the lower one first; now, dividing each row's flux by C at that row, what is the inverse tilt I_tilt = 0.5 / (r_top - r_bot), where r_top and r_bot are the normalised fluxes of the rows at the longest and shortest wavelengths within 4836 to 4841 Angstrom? 12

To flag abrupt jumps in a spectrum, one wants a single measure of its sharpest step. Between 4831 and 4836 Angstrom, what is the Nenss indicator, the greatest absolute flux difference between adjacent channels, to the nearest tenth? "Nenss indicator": 0.5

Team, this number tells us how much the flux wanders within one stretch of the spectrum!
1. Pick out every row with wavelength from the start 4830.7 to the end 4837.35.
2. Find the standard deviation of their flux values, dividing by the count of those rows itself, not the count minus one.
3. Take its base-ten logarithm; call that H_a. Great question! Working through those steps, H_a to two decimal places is -0.44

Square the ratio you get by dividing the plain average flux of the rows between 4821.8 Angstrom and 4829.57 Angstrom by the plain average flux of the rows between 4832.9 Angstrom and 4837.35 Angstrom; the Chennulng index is 1.12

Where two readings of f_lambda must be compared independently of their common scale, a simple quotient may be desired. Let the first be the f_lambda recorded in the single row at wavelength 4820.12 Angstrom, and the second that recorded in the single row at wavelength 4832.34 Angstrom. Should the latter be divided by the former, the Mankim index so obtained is 0.93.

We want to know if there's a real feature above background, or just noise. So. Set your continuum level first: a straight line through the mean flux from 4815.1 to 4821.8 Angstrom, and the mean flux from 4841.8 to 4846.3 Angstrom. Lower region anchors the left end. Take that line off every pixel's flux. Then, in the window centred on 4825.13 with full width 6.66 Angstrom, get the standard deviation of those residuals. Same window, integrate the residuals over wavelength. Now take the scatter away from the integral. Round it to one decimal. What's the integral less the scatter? 0.6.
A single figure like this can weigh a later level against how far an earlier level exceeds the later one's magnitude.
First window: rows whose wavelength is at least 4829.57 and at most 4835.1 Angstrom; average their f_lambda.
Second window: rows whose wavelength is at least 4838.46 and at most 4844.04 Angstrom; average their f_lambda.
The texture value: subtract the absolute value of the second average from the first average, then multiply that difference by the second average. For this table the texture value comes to -17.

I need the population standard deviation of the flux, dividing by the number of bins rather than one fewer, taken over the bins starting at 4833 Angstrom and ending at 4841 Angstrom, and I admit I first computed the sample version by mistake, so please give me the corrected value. 0.61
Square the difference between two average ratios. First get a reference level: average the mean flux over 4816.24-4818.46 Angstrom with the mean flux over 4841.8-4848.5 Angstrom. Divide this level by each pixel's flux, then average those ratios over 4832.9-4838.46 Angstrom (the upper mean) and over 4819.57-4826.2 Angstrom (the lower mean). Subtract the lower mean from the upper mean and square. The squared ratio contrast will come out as 0.0034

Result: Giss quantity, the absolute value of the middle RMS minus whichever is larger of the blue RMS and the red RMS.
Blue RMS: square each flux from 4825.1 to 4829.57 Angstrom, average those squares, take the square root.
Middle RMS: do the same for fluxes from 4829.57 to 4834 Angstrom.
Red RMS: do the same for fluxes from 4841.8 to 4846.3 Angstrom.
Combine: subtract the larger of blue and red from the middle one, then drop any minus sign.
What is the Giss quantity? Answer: 0.7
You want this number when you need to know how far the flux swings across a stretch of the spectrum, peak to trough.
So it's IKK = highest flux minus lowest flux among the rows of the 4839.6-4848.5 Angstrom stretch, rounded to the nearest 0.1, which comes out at 1.5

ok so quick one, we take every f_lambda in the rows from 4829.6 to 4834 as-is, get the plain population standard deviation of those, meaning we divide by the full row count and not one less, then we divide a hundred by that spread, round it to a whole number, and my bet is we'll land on 285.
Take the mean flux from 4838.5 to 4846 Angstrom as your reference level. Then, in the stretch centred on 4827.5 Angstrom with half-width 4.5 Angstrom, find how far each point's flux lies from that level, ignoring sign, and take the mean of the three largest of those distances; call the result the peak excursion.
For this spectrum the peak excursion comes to 0.55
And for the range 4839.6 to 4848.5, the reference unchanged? 0.61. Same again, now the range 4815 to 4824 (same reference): 0.43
